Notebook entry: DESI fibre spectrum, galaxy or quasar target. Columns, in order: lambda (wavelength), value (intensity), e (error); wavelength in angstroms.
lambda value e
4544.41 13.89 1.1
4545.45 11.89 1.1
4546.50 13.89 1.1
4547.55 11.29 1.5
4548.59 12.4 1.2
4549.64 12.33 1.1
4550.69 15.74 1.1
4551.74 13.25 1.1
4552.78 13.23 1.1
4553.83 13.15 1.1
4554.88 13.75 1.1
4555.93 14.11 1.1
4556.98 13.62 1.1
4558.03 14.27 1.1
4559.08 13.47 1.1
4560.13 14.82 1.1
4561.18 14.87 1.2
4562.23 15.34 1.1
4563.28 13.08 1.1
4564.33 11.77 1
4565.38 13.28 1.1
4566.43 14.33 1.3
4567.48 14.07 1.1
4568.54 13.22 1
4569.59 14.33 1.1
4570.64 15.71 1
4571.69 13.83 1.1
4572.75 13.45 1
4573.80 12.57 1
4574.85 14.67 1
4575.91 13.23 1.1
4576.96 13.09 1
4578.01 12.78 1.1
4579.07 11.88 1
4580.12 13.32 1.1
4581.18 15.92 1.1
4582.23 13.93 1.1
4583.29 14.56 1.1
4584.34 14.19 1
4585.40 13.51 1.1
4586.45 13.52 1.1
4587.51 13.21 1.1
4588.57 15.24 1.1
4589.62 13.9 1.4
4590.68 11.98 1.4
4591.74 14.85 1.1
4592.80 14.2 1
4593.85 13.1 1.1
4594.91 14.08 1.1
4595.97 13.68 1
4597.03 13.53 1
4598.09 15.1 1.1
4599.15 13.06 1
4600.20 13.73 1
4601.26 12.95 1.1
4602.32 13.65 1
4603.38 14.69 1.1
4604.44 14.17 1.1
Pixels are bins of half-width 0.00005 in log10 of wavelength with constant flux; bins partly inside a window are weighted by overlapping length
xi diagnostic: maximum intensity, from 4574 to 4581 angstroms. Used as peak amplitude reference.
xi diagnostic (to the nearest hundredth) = 14.67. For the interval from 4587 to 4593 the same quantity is 15.24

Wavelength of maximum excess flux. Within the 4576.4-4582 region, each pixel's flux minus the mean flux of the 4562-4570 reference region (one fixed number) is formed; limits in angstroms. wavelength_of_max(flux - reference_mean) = 4581.18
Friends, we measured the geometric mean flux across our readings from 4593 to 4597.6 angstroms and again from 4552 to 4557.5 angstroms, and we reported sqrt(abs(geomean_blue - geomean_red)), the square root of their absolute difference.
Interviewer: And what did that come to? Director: 0.16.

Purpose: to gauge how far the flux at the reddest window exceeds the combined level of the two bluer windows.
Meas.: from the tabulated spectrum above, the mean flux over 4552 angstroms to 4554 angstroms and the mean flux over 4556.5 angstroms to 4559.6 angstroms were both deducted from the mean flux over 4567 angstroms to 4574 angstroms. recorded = -13.1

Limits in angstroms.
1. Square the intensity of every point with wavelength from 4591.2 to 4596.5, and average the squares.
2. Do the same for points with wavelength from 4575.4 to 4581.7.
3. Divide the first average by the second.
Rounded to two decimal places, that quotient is 1.09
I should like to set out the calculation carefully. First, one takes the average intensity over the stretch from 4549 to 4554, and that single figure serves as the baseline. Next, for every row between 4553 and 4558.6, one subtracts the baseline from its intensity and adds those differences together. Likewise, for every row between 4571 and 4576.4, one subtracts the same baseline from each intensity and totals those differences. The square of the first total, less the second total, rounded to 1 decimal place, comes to 1.4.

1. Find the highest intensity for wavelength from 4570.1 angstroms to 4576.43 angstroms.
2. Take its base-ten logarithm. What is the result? 1.20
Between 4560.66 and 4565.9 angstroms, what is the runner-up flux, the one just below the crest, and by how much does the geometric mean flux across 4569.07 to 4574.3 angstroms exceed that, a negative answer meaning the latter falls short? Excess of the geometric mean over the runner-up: -0.9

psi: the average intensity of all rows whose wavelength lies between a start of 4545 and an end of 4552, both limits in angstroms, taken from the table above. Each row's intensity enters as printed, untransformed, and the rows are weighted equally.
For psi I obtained 13.0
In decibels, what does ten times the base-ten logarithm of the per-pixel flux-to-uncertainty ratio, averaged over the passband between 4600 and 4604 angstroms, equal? 11.2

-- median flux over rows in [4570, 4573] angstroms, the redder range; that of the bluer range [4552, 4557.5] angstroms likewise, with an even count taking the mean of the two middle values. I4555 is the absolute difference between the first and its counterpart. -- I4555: 0.2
